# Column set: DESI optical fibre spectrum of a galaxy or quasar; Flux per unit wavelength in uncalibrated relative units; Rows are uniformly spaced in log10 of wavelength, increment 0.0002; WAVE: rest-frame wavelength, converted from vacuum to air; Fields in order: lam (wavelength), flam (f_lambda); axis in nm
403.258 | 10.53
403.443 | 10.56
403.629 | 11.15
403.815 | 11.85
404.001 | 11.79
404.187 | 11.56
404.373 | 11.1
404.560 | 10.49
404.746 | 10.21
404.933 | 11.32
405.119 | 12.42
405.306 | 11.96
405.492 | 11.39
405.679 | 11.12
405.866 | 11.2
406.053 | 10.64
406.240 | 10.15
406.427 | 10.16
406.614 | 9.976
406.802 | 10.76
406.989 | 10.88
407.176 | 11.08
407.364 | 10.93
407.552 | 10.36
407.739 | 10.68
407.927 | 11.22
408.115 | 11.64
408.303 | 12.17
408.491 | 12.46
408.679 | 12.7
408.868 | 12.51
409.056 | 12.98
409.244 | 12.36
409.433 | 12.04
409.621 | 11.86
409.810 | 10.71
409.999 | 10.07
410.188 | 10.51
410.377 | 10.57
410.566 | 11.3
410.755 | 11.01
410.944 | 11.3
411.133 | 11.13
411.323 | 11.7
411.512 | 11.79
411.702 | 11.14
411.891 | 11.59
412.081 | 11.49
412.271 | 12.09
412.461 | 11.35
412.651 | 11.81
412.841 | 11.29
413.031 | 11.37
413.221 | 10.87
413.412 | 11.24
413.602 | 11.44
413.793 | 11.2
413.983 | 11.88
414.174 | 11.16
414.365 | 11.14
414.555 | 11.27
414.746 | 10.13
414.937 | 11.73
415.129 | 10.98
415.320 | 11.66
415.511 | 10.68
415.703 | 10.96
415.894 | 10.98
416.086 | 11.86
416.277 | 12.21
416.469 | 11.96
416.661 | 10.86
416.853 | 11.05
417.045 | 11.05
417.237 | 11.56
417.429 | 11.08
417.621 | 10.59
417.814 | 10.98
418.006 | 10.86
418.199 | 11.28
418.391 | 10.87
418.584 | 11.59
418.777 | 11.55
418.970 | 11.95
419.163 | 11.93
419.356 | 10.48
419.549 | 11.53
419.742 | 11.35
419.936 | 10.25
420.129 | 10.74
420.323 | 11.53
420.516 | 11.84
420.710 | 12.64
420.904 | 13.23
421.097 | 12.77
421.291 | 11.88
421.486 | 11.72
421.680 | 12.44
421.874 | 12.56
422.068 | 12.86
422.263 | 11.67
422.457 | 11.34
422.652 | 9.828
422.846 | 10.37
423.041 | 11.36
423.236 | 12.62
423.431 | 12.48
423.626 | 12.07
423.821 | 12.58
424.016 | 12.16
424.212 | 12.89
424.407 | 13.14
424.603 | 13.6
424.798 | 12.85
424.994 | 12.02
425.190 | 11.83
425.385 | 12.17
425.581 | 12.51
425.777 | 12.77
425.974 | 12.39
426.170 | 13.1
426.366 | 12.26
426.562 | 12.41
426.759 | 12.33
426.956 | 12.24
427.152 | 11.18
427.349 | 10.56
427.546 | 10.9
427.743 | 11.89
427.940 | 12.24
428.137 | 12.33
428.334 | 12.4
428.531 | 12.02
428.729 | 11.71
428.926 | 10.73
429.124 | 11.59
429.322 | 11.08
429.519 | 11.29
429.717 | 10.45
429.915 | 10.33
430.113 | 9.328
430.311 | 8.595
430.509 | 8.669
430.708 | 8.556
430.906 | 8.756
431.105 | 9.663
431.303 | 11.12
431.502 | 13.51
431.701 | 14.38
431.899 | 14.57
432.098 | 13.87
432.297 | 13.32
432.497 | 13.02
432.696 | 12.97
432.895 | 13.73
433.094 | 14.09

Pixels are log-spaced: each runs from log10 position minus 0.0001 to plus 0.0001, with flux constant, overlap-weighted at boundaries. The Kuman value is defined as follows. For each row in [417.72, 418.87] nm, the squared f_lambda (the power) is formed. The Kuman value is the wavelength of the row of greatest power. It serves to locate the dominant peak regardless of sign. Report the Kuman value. 418.584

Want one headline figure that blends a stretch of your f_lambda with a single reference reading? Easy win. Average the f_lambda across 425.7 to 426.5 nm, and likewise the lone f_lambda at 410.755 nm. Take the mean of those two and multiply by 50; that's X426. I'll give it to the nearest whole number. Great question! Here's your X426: 591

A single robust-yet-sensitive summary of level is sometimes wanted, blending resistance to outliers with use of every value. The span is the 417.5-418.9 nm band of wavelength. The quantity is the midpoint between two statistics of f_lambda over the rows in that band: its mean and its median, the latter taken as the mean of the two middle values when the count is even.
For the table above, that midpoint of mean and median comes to 11.0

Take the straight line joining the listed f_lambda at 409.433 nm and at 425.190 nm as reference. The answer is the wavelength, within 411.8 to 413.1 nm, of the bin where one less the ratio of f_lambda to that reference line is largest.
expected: 412.841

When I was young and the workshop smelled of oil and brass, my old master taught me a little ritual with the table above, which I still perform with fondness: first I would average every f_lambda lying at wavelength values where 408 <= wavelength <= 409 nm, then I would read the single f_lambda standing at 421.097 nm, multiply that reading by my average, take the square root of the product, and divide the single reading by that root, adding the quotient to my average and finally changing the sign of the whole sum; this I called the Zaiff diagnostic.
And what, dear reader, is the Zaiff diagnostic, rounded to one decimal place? -13.3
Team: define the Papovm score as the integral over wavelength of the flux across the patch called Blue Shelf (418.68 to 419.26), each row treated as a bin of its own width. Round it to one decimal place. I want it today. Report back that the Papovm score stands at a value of 6.8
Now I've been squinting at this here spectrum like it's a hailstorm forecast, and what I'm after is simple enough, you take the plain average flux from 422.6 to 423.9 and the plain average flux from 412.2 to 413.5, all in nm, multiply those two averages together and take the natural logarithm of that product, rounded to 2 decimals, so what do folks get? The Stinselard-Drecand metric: 4.89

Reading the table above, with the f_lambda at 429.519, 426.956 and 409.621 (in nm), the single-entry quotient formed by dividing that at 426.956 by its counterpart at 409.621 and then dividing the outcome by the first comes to 0.091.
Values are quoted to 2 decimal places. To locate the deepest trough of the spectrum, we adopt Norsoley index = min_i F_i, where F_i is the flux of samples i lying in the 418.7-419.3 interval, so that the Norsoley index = 11.55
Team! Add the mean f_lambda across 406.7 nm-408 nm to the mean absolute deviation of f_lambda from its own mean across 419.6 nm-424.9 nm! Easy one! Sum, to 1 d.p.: 11.6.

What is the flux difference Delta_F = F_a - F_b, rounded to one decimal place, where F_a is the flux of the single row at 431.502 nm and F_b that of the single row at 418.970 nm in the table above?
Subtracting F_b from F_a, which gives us 1.6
